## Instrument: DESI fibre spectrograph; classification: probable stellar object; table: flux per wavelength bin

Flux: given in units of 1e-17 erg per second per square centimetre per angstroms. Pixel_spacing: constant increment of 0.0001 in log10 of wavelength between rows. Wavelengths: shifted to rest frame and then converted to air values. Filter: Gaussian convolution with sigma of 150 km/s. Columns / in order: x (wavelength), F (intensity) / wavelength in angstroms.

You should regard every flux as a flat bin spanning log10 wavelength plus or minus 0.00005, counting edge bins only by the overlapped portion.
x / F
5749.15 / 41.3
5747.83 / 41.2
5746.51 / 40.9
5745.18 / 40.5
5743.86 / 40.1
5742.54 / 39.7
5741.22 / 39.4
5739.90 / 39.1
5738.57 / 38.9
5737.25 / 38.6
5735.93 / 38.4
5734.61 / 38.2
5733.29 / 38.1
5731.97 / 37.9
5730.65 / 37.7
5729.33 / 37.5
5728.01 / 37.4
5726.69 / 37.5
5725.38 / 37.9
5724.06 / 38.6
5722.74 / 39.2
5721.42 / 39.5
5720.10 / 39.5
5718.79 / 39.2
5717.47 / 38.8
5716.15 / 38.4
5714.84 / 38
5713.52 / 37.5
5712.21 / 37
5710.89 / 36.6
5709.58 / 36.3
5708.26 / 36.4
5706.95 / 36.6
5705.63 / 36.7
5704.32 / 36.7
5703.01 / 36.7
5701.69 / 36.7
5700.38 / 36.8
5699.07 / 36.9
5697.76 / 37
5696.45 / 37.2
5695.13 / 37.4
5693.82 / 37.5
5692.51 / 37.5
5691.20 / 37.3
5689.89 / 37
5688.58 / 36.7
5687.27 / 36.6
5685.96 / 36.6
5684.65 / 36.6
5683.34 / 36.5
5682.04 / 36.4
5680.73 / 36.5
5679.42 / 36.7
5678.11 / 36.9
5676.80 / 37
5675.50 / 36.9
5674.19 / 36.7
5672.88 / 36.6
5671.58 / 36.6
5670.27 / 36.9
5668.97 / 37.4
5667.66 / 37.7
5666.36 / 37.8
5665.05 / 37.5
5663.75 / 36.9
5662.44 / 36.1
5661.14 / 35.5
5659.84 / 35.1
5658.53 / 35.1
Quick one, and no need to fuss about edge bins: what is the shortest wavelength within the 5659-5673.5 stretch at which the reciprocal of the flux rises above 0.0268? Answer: 5659.84 angstroms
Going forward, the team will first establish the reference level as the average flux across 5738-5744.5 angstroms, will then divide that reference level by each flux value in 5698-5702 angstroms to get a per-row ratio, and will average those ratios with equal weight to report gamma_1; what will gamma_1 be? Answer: 1.07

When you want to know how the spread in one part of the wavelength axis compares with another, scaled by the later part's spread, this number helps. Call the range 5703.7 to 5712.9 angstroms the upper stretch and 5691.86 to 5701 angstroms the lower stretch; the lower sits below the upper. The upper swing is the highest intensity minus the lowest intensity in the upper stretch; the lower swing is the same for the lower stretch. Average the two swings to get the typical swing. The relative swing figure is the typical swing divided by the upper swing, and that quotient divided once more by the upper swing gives 1.43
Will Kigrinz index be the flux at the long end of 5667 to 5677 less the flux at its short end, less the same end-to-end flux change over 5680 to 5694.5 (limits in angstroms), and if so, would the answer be -1.7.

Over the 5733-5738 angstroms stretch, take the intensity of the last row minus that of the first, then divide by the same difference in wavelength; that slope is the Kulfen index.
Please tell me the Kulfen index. 0.13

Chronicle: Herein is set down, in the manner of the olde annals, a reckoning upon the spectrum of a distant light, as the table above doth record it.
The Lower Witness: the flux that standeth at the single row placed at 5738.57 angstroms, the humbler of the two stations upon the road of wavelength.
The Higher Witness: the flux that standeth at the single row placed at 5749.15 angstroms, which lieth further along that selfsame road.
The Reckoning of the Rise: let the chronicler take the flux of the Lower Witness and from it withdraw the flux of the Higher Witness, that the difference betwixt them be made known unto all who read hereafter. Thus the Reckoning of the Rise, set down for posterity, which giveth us -2.4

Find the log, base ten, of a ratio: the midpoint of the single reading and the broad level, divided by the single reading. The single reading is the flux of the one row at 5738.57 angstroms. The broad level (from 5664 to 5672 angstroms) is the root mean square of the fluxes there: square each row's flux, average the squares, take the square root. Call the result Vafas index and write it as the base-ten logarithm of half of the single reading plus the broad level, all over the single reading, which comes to -0.009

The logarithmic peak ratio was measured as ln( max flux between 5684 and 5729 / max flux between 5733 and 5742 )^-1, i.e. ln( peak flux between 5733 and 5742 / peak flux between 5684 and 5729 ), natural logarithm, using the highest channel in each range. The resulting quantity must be 0.00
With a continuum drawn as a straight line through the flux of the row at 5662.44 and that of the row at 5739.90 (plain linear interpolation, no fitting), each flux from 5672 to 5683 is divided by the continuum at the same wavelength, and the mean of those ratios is 1.001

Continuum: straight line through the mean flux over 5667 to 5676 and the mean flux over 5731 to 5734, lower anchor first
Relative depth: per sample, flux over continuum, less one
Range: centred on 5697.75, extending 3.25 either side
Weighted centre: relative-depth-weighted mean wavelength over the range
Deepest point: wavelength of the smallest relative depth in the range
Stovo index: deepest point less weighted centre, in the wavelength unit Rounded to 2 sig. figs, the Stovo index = 1.3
